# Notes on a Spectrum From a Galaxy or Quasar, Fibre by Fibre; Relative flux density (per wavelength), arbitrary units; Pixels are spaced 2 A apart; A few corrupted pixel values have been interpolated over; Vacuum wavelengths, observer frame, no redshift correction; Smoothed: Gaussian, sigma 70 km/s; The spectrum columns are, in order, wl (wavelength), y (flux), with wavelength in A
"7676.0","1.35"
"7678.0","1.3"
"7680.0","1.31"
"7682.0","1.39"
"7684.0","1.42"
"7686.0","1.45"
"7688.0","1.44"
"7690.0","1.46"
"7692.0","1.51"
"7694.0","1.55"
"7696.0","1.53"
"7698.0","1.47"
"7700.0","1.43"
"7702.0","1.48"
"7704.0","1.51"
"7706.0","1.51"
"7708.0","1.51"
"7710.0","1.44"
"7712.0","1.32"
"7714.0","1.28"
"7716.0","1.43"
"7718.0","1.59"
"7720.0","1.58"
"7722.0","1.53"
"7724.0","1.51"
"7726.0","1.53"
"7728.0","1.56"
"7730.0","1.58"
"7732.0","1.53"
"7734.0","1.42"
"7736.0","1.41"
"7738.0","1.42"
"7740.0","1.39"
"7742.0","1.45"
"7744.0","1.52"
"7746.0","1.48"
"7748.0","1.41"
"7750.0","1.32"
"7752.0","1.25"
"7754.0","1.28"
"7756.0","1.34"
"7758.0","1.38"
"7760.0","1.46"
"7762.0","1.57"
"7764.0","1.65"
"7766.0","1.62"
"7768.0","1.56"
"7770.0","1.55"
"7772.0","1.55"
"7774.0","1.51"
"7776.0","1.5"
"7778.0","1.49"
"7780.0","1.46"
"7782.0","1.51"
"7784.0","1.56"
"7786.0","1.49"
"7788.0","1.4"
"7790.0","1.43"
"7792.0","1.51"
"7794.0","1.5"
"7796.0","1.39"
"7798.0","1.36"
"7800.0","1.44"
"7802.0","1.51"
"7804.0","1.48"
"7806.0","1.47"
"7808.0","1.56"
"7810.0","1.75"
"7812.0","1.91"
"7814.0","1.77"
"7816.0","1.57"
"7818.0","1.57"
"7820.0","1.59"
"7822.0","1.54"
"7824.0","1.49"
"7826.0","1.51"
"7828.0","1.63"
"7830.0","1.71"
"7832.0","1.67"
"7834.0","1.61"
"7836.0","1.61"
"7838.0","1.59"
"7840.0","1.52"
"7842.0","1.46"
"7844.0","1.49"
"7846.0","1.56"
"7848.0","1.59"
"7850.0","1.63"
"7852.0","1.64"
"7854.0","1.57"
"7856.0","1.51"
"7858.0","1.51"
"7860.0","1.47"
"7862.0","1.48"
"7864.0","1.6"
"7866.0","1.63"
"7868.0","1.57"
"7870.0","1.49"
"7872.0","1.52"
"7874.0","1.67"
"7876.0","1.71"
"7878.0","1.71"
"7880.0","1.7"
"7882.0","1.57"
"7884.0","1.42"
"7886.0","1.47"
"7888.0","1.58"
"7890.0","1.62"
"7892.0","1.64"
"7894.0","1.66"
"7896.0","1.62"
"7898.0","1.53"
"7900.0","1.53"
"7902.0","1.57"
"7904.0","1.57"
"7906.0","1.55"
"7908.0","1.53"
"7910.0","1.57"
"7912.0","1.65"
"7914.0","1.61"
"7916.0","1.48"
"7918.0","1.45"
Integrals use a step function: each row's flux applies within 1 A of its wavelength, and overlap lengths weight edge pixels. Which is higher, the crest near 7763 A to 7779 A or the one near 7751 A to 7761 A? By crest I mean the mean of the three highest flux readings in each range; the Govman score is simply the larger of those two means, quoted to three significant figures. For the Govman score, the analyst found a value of 1.61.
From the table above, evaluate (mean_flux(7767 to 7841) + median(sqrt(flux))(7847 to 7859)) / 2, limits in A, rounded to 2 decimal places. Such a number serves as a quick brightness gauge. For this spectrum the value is 1.40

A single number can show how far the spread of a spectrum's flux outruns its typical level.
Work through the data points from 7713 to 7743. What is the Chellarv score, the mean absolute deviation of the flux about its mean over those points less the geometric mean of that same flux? -1.40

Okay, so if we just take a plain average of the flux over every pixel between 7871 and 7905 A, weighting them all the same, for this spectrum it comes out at 1.59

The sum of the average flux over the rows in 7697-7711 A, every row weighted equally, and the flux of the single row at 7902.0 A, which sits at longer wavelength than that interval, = 3.05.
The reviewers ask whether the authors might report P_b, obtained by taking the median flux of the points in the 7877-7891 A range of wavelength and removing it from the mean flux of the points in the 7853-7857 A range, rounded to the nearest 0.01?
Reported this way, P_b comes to -0.04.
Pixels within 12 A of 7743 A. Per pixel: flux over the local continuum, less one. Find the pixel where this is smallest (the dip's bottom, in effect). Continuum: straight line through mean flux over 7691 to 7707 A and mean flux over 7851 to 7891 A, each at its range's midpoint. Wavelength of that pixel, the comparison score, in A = 7752.0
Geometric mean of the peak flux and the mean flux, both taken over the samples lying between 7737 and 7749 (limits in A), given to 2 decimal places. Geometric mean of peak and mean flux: 1.48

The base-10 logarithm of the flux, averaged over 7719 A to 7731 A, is 0.190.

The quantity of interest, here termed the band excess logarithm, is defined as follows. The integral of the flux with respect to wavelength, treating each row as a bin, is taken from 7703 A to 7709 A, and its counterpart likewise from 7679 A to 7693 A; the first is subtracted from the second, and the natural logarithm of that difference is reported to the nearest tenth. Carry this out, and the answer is 2.4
